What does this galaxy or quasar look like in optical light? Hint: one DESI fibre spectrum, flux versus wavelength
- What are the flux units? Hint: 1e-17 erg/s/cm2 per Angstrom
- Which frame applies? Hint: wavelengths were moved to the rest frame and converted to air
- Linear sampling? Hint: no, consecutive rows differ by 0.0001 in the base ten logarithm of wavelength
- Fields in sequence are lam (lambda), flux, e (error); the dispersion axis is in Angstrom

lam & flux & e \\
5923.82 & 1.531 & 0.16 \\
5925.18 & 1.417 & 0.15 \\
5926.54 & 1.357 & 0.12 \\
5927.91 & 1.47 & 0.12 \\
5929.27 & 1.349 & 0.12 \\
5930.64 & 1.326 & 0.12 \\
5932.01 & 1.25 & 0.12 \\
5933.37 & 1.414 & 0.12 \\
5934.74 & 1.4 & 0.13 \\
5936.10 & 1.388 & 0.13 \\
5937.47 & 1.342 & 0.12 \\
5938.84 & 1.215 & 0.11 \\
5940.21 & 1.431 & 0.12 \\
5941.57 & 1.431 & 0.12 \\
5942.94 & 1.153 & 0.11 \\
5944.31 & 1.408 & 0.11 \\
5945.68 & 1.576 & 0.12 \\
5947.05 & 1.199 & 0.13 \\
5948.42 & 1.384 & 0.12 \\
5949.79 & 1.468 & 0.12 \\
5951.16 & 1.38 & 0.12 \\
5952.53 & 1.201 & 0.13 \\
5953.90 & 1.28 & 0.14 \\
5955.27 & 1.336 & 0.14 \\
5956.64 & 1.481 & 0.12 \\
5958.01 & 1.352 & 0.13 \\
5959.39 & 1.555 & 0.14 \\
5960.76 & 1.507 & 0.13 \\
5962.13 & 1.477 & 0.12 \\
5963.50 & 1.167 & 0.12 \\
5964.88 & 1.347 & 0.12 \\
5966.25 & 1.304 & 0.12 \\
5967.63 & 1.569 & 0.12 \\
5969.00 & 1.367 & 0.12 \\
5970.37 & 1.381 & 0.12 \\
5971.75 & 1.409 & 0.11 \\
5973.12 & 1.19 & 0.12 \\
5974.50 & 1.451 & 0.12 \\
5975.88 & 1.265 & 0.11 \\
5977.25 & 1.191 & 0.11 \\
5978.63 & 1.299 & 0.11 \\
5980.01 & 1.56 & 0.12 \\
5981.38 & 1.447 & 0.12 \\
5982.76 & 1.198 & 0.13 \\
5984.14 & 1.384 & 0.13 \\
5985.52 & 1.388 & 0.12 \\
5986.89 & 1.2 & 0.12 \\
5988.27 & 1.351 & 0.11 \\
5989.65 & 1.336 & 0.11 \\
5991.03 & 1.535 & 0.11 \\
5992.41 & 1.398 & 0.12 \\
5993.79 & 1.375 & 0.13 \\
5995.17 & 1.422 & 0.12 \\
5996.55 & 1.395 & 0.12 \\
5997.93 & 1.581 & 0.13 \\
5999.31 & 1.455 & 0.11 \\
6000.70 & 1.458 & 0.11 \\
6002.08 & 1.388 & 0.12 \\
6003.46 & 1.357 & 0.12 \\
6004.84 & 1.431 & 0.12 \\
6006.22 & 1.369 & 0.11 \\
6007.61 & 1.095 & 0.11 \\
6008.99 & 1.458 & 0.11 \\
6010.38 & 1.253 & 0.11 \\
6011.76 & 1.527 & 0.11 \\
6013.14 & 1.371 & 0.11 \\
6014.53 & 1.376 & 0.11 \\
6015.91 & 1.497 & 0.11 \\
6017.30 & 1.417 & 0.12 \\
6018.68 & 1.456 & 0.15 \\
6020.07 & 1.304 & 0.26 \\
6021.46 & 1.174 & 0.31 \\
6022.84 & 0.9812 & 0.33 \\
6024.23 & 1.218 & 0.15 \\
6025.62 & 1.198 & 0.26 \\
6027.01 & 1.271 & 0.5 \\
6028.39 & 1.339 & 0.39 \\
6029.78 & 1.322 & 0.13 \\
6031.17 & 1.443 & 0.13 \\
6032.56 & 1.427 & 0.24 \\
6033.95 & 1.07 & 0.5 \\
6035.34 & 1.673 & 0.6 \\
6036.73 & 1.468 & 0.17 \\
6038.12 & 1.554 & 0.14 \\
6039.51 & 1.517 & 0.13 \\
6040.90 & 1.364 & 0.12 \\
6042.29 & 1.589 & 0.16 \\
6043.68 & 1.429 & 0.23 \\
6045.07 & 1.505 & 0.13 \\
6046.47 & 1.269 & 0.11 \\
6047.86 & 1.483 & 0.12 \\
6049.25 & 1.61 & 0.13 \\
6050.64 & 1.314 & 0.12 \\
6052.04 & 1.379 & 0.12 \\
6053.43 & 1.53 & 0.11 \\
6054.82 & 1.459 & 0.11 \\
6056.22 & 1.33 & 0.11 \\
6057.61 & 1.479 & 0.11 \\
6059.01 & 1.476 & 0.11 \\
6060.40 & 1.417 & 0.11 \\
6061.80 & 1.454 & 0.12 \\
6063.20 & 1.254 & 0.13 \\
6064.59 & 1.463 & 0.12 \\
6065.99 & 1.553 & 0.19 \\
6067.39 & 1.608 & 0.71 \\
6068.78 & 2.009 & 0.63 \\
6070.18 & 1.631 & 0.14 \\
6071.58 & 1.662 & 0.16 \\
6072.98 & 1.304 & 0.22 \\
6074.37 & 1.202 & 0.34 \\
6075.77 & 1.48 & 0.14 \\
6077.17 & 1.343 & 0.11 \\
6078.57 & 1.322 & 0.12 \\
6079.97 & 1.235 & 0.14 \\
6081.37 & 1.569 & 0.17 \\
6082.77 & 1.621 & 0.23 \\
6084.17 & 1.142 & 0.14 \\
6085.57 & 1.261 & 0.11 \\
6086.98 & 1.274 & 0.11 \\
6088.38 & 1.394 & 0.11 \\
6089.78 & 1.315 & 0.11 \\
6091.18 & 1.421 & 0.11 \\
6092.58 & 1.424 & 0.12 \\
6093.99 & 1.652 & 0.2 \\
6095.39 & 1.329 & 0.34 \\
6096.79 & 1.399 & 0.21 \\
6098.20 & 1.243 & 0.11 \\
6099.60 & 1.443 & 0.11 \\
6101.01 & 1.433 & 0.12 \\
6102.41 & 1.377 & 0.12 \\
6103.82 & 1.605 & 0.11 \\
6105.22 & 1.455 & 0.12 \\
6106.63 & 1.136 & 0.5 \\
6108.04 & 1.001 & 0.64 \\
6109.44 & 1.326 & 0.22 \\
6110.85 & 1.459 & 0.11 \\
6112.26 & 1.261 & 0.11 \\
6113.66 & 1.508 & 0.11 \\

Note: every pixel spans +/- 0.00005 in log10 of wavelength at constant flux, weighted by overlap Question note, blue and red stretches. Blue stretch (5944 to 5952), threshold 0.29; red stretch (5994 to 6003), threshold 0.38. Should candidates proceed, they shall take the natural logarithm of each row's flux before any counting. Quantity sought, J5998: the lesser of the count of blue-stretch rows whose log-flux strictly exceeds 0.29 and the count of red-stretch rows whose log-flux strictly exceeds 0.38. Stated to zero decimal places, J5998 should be 1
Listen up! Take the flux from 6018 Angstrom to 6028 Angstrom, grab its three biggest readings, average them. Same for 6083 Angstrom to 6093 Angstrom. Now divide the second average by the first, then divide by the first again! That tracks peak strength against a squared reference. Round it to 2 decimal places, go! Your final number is 0.78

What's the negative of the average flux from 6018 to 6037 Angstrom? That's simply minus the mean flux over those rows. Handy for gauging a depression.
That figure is -1.31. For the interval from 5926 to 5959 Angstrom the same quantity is -1.36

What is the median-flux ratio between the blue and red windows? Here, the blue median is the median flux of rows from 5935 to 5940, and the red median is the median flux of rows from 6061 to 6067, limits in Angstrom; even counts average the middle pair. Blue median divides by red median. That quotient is 0.92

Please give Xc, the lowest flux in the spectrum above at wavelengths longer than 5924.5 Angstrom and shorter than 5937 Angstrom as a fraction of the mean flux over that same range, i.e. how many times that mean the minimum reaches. 0.909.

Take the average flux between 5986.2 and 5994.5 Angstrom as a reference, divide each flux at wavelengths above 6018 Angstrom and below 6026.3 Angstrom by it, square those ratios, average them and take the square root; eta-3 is 0.90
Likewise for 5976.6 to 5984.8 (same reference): 0.99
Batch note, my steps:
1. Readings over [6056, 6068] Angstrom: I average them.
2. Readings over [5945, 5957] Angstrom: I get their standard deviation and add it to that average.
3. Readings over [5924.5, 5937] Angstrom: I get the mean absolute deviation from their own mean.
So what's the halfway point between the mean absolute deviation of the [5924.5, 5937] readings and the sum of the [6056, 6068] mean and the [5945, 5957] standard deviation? 0.81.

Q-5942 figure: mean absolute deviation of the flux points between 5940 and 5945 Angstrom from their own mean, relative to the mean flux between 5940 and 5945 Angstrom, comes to 0.075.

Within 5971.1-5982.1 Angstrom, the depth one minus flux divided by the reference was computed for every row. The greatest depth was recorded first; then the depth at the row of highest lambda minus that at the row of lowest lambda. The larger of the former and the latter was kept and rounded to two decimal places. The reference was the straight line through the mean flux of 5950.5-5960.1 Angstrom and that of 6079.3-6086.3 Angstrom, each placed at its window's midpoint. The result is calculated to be 0.13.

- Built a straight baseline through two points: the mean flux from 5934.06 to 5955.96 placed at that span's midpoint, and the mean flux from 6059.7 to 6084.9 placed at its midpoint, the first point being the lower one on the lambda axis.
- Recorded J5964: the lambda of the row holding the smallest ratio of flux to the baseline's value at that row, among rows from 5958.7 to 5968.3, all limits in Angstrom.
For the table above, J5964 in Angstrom 5963.50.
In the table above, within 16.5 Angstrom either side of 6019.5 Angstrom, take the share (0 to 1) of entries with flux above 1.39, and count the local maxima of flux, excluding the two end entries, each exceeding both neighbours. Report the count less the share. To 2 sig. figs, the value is 7.6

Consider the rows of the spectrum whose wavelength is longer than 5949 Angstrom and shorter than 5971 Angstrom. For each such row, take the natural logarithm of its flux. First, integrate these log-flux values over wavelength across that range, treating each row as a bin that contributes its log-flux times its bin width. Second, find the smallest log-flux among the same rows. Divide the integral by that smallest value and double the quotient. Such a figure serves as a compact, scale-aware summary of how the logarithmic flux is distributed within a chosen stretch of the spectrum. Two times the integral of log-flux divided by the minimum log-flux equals 92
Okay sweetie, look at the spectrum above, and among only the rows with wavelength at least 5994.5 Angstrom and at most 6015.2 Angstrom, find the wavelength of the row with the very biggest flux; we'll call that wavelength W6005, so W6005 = 5997.93 Angstrom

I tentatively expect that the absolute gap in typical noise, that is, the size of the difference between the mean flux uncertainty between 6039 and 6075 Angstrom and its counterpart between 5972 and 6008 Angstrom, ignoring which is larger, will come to 0.067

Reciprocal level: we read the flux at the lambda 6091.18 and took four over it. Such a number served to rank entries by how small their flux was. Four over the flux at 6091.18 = 2.81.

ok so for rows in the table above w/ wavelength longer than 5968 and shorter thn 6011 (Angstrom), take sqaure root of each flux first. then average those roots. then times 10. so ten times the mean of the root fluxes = 11.7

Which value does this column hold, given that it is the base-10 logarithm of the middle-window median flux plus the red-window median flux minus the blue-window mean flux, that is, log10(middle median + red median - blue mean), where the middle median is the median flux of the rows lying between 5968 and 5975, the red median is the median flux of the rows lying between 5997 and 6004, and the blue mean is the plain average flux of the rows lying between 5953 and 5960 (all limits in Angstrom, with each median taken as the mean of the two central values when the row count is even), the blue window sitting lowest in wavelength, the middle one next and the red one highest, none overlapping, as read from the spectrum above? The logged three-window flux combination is 0.16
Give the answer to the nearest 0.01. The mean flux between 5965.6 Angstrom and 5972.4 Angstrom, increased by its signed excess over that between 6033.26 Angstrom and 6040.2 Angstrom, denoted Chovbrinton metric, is 1.36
